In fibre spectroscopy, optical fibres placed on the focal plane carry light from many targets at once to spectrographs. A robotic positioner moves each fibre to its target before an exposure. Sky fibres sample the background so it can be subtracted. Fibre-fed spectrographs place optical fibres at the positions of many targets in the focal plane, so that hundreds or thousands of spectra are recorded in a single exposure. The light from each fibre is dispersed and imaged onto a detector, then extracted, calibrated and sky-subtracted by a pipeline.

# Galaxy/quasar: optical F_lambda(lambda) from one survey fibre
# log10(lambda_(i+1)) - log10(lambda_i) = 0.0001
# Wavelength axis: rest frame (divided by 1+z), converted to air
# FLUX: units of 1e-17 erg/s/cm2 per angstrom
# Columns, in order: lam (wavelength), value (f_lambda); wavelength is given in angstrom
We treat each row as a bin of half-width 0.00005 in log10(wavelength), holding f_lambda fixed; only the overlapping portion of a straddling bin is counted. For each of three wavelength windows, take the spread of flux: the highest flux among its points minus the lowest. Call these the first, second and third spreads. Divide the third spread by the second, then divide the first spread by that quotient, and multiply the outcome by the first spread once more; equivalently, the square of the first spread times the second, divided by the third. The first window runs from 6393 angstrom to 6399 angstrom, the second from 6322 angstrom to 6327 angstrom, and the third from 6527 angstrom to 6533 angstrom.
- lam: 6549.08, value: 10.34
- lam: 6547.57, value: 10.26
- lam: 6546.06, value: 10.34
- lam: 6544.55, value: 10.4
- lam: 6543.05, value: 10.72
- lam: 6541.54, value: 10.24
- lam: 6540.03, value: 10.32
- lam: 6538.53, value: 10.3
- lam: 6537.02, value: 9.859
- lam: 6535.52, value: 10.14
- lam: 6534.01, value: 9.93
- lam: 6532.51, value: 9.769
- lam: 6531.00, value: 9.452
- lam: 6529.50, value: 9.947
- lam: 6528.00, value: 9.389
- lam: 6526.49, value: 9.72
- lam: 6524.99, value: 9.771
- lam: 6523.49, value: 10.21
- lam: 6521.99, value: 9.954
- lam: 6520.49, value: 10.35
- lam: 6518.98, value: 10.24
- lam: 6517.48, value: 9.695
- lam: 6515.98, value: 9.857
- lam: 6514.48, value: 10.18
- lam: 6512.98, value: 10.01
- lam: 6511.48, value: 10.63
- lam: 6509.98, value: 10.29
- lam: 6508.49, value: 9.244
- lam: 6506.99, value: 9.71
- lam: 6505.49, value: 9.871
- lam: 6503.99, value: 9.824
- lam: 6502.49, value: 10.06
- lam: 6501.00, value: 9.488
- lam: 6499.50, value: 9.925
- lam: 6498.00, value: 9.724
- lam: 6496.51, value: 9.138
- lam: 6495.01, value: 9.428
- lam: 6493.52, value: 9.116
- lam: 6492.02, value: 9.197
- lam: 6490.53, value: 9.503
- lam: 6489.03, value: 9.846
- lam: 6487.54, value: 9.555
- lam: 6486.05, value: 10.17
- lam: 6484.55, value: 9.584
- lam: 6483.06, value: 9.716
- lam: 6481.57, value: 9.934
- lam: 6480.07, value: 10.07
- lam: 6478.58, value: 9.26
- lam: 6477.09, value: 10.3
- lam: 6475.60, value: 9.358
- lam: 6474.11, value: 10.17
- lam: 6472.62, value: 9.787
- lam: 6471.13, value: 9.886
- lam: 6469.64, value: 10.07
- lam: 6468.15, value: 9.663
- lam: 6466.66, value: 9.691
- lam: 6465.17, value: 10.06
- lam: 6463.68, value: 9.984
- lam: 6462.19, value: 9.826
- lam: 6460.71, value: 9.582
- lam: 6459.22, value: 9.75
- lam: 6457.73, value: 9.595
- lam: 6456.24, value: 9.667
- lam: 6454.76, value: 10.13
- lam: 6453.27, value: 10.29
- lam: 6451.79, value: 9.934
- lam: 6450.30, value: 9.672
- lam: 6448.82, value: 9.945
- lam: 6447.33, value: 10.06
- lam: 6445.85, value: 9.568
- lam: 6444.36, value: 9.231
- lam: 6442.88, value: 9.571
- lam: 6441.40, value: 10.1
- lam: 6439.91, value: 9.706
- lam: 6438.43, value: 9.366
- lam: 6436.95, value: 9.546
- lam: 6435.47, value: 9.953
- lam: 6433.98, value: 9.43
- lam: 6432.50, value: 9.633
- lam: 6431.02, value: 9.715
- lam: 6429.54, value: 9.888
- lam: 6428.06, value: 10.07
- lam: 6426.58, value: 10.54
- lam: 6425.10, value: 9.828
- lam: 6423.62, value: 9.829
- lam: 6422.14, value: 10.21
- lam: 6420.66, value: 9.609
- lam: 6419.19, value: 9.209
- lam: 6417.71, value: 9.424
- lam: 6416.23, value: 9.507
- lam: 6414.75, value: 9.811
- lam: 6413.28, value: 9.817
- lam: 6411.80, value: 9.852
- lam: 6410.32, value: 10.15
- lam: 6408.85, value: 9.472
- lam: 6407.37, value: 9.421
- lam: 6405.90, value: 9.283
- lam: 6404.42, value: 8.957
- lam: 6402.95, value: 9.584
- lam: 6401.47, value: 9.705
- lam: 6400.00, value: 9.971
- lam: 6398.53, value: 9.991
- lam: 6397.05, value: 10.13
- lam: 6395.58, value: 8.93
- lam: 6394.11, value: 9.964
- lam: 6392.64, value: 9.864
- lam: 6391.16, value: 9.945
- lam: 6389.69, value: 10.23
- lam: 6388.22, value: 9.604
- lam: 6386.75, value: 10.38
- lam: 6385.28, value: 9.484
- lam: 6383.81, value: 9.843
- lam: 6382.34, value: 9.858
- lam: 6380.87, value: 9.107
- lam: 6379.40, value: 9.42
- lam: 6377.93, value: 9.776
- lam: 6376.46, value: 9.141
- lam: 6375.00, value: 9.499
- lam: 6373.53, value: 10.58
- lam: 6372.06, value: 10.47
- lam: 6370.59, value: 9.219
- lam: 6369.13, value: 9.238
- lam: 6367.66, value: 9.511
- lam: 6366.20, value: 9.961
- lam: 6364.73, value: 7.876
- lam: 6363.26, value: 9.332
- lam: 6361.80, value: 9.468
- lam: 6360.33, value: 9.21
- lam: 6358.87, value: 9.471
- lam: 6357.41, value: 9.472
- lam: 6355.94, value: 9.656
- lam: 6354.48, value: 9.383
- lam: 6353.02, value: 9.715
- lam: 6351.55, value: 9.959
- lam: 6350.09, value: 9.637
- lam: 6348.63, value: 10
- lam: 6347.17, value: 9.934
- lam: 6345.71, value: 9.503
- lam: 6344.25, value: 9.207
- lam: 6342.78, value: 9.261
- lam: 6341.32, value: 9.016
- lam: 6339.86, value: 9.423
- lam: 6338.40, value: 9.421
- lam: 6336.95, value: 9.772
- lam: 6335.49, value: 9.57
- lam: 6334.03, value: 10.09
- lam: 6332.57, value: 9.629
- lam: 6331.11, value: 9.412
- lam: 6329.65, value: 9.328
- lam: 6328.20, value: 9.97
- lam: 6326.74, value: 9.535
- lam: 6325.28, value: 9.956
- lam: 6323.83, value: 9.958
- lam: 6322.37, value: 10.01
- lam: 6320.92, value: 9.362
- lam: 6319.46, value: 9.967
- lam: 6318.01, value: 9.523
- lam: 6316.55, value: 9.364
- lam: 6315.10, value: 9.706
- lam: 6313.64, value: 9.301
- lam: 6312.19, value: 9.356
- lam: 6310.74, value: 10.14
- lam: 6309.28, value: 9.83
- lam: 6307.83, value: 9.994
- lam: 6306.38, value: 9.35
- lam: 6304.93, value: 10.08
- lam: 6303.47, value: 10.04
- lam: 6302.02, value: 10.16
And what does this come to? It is 1.23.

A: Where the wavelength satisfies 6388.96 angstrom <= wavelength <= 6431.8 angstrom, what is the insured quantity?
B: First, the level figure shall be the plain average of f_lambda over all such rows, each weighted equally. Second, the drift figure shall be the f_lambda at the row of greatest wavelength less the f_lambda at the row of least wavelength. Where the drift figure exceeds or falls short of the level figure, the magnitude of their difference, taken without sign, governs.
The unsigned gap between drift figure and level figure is 10.3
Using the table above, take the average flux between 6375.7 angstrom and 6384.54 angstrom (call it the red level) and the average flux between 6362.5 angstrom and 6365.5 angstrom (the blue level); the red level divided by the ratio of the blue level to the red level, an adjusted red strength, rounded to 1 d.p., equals 10.5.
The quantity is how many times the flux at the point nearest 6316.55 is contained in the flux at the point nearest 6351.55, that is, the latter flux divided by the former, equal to 1.06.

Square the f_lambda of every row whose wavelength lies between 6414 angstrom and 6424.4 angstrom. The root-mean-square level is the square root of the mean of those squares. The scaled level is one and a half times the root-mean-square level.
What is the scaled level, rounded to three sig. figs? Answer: 14.5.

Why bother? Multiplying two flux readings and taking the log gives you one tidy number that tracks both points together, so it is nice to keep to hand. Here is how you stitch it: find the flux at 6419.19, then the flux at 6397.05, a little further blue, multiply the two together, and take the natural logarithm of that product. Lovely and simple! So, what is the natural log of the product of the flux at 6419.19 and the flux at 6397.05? 4.54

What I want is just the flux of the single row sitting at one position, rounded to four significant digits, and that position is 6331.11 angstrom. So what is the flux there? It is 9.412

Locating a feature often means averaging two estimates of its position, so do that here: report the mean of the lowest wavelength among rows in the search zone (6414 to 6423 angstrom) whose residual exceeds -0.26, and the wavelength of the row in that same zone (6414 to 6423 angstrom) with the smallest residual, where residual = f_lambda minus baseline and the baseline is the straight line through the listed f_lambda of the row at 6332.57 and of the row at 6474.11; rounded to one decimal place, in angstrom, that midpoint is 6417.0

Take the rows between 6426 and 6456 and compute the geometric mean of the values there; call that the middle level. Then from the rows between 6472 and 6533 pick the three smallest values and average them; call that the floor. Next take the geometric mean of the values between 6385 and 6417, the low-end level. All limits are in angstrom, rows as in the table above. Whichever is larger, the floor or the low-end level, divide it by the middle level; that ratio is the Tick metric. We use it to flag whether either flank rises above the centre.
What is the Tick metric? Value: 0.9909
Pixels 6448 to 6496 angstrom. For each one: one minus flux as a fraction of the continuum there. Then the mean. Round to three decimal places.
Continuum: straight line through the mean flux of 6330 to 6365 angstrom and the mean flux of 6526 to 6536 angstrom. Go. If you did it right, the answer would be -0.011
